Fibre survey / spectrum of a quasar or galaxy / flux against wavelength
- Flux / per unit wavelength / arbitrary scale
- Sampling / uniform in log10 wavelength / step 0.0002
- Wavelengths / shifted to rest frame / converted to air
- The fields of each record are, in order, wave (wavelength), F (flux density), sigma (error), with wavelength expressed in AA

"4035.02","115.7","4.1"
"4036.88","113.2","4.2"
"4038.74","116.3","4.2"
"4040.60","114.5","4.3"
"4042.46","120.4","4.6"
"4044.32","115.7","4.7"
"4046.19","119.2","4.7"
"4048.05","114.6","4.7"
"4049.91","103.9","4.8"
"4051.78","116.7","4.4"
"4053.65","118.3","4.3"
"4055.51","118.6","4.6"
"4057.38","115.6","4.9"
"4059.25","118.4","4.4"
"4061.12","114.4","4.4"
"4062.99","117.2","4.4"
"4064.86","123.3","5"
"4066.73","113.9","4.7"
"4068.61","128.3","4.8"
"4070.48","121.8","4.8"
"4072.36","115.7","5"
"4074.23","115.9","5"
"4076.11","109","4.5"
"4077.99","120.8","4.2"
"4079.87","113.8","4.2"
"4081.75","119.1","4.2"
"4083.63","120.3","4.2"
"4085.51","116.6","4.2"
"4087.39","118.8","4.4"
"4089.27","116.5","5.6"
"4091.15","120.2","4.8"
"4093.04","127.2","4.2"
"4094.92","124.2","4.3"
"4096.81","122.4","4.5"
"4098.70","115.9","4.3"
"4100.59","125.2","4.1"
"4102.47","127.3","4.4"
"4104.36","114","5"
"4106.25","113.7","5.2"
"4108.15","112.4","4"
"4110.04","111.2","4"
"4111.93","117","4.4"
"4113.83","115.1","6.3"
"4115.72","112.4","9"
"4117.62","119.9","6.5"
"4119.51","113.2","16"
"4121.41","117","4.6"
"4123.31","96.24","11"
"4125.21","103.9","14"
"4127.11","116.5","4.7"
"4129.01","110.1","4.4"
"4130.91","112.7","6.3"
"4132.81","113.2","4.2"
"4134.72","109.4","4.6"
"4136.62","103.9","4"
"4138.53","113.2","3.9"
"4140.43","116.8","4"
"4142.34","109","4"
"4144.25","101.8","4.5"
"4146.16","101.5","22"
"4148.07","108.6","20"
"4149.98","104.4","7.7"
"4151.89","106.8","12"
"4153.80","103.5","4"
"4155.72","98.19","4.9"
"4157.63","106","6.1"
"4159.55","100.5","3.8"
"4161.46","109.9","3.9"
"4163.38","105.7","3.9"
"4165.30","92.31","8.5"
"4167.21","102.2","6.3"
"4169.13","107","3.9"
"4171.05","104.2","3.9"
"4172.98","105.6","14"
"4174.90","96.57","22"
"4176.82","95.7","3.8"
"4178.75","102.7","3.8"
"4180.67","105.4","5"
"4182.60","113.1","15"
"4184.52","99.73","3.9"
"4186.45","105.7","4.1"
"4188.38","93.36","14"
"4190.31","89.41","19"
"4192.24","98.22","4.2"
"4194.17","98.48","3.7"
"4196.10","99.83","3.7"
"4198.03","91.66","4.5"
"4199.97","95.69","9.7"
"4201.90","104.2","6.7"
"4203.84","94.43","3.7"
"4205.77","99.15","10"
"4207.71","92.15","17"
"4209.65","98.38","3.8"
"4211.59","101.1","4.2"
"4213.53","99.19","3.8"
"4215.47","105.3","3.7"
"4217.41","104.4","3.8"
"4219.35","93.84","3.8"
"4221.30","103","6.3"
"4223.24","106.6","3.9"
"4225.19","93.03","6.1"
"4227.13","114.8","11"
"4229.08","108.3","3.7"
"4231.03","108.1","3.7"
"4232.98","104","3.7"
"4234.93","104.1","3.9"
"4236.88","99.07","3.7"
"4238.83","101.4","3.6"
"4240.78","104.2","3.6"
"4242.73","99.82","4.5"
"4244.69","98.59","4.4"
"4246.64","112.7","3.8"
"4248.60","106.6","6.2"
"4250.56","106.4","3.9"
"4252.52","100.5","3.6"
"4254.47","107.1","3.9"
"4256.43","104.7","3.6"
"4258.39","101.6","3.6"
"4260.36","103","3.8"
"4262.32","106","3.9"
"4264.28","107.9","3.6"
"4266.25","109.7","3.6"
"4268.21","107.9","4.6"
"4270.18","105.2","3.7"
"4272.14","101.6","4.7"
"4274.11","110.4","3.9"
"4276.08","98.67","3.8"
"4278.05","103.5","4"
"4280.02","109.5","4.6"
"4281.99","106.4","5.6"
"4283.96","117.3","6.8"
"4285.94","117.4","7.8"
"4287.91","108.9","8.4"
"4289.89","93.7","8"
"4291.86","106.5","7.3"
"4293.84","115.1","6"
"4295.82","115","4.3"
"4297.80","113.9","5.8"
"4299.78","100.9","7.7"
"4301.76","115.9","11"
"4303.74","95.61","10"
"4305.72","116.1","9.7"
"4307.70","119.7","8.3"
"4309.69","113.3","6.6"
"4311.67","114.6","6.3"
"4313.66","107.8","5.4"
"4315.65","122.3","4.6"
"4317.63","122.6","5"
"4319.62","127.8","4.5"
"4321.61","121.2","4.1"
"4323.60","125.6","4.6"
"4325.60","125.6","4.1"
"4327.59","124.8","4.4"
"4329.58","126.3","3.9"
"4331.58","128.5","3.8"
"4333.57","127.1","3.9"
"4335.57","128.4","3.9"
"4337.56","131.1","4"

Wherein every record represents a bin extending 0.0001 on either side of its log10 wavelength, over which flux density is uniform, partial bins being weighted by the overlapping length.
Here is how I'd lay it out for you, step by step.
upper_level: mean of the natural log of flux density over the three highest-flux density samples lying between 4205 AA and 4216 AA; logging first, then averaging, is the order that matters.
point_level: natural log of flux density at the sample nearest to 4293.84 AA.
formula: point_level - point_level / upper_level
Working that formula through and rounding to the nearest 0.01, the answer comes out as 3.72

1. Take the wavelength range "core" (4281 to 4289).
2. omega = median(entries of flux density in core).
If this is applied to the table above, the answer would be 113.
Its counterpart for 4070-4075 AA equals 116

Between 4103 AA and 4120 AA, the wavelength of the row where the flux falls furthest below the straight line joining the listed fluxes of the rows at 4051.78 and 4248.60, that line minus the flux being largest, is 4110.04 AA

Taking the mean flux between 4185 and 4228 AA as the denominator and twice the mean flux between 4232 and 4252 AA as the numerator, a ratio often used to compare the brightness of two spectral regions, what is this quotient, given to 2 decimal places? 2.09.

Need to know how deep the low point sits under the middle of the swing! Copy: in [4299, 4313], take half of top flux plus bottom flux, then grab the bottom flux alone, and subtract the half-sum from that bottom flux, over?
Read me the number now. -12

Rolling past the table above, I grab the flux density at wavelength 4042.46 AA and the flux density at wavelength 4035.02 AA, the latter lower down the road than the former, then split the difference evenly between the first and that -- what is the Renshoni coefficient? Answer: 118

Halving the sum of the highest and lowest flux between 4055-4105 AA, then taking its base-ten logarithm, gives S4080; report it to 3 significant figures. 2.07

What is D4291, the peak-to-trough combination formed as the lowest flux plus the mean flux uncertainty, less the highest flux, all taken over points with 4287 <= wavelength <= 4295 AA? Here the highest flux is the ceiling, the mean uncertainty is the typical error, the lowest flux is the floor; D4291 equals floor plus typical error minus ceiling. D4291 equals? -14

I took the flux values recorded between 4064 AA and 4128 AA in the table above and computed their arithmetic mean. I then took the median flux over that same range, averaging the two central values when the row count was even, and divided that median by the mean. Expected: 0.996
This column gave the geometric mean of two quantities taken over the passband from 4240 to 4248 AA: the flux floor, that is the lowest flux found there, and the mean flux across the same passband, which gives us 101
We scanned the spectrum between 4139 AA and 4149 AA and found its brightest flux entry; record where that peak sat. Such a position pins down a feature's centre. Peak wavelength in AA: 4140.43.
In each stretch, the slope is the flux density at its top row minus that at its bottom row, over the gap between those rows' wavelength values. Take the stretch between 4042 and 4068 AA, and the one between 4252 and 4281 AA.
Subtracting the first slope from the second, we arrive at 0.6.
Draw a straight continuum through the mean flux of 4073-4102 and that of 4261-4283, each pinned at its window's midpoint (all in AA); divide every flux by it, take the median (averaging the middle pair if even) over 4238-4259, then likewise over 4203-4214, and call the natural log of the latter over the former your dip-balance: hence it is -0.075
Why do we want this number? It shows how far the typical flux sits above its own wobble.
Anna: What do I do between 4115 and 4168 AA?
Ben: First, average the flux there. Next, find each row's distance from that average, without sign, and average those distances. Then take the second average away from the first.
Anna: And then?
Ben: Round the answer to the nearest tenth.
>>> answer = 101.9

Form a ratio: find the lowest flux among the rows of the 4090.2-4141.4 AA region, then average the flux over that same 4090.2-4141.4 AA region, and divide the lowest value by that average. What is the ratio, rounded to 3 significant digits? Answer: 0.837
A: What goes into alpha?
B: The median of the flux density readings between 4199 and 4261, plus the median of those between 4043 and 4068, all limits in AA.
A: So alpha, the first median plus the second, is 220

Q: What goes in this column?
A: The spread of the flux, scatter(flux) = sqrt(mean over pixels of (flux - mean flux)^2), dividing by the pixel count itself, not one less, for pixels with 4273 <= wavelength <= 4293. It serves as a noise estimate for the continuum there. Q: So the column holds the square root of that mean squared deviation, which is 7.0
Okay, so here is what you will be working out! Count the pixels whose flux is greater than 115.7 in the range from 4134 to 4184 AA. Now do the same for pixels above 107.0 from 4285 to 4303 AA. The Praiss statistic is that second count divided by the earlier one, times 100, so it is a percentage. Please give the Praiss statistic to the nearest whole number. 600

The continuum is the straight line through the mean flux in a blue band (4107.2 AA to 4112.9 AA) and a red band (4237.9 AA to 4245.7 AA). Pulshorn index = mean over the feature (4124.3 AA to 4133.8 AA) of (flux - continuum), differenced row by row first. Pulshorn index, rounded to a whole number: 0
